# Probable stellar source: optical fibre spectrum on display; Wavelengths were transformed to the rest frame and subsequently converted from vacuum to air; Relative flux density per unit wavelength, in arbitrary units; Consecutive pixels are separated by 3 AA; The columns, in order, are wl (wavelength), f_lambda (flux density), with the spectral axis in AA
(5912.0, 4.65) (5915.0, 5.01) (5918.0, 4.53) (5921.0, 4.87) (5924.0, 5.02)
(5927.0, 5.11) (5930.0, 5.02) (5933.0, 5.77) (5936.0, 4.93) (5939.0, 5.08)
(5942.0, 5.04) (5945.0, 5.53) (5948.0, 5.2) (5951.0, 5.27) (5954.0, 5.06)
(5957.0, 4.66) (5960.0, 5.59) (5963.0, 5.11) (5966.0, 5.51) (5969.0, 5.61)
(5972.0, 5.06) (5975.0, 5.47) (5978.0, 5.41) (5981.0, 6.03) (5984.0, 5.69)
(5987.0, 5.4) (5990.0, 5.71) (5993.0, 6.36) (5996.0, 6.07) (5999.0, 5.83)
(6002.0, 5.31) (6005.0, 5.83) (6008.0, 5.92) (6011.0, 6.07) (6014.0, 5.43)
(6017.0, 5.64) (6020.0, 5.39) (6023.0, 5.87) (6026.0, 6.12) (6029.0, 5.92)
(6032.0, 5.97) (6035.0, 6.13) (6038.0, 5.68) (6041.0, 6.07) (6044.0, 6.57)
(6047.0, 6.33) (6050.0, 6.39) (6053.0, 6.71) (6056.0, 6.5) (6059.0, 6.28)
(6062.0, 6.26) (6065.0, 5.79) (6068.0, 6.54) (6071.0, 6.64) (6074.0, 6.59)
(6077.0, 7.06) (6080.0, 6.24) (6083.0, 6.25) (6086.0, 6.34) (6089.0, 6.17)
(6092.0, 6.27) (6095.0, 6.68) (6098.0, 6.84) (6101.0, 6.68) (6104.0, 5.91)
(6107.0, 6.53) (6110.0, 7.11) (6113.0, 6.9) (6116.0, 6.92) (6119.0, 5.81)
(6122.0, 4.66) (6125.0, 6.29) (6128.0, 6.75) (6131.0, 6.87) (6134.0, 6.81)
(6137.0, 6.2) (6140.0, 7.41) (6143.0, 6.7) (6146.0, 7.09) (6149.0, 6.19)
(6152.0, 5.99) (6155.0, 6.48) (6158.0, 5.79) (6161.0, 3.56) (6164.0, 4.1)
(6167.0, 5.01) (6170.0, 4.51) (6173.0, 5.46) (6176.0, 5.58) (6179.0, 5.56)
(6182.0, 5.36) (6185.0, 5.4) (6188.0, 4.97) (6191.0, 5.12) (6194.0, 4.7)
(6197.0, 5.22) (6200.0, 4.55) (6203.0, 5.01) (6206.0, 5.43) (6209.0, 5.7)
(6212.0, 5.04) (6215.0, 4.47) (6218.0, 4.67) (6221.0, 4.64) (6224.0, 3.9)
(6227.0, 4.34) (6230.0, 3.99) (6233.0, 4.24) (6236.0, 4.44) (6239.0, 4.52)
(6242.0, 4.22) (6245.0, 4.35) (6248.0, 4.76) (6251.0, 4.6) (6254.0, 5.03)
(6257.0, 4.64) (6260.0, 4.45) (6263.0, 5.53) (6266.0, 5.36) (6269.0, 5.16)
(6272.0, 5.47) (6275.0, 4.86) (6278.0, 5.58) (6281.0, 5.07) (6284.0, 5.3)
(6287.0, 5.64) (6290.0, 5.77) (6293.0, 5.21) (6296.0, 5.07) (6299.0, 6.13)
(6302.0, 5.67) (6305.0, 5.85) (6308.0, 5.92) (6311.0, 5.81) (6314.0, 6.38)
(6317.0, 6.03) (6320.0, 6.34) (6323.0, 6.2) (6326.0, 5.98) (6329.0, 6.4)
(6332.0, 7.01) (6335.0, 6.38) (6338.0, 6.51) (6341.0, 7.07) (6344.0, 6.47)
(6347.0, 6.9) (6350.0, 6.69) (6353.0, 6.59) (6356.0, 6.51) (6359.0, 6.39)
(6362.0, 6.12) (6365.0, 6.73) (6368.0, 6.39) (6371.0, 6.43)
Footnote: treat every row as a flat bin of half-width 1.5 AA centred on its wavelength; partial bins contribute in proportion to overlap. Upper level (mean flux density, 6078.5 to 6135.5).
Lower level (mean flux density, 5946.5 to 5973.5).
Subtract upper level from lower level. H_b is -1.2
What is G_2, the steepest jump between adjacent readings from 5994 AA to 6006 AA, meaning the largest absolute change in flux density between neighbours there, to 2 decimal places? 0.52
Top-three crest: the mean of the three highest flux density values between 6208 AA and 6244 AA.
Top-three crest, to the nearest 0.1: 5.1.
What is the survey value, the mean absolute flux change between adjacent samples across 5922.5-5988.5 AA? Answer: 0.364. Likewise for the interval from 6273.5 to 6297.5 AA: 0.376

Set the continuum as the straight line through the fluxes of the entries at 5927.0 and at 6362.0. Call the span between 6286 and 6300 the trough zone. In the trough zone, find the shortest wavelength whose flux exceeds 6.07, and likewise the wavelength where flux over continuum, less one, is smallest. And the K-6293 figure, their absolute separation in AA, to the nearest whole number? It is 3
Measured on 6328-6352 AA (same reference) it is 6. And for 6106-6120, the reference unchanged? 12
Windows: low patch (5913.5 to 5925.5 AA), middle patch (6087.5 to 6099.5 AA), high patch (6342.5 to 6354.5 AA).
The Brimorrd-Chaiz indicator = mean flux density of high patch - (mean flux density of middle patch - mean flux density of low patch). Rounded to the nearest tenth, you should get 5.0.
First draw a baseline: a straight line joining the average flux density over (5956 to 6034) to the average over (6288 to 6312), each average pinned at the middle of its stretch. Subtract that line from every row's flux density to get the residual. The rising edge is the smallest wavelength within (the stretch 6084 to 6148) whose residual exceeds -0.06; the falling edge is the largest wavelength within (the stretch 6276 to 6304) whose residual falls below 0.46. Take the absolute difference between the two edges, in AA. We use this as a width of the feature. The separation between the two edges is 216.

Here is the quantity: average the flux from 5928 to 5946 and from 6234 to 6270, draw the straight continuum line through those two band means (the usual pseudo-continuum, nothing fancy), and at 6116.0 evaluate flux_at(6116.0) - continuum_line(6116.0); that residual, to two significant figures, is 2.0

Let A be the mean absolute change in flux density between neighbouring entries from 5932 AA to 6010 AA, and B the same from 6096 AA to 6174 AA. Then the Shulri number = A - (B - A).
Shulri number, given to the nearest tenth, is 0.1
